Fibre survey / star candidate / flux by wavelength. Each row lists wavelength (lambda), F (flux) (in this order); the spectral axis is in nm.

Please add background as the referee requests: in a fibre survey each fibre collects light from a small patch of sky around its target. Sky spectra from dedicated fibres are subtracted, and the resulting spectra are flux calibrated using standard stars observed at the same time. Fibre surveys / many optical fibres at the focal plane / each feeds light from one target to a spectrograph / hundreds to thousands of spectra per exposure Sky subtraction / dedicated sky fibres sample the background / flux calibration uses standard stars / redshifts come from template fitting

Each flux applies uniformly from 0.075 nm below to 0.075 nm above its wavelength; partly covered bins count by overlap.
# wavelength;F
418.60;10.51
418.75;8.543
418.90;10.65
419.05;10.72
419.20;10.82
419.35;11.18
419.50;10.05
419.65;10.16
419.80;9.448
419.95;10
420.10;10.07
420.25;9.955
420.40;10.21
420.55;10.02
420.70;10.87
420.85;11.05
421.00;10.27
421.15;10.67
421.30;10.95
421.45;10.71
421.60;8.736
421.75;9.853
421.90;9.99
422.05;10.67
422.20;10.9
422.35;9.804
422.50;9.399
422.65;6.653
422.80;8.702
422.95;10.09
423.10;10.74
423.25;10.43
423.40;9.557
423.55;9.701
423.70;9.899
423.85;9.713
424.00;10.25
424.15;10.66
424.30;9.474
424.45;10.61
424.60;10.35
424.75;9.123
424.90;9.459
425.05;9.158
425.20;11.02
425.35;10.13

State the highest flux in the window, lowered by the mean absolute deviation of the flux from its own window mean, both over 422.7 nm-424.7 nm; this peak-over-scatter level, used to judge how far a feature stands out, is 10.3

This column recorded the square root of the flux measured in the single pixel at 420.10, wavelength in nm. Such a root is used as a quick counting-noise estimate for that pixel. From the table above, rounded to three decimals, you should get 3.173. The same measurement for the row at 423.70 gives 3.146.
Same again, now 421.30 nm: 3.309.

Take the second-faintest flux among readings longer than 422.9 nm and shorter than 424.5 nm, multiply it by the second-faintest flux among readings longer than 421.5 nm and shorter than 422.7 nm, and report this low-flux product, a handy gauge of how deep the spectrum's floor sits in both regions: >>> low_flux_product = 83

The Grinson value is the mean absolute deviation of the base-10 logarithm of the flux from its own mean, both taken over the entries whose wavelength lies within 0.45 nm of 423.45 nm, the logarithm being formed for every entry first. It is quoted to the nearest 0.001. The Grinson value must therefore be 0.016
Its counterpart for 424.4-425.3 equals 0.031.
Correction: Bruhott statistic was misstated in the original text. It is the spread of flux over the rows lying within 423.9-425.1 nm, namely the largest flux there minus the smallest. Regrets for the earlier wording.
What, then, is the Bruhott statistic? 1.5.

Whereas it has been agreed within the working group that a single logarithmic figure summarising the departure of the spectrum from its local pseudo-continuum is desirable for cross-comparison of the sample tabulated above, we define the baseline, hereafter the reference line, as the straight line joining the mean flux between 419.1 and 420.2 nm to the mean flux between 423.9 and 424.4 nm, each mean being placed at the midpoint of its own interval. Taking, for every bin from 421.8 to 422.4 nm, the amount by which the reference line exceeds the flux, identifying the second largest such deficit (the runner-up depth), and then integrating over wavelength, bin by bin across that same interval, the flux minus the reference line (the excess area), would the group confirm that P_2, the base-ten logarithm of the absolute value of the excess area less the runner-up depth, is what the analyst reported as -1.0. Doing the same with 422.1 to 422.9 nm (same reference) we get 0.4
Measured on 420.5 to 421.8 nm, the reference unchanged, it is -0.8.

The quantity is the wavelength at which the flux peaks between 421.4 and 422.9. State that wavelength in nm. 422.20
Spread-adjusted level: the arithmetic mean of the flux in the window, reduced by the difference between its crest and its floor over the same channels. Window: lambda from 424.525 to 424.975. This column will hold 8.4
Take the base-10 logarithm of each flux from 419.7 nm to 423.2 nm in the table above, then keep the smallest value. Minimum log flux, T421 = 0.82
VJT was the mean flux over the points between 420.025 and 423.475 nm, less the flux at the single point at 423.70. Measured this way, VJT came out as 0.1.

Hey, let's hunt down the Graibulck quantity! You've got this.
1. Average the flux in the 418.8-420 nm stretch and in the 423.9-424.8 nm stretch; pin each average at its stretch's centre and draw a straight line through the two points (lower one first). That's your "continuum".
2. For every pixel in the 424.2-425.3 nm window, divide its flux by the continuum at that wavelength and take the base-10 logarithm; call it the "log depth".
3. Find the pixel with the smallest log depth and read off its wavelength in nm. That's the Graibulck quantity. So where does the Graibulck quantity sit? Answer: 424.75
